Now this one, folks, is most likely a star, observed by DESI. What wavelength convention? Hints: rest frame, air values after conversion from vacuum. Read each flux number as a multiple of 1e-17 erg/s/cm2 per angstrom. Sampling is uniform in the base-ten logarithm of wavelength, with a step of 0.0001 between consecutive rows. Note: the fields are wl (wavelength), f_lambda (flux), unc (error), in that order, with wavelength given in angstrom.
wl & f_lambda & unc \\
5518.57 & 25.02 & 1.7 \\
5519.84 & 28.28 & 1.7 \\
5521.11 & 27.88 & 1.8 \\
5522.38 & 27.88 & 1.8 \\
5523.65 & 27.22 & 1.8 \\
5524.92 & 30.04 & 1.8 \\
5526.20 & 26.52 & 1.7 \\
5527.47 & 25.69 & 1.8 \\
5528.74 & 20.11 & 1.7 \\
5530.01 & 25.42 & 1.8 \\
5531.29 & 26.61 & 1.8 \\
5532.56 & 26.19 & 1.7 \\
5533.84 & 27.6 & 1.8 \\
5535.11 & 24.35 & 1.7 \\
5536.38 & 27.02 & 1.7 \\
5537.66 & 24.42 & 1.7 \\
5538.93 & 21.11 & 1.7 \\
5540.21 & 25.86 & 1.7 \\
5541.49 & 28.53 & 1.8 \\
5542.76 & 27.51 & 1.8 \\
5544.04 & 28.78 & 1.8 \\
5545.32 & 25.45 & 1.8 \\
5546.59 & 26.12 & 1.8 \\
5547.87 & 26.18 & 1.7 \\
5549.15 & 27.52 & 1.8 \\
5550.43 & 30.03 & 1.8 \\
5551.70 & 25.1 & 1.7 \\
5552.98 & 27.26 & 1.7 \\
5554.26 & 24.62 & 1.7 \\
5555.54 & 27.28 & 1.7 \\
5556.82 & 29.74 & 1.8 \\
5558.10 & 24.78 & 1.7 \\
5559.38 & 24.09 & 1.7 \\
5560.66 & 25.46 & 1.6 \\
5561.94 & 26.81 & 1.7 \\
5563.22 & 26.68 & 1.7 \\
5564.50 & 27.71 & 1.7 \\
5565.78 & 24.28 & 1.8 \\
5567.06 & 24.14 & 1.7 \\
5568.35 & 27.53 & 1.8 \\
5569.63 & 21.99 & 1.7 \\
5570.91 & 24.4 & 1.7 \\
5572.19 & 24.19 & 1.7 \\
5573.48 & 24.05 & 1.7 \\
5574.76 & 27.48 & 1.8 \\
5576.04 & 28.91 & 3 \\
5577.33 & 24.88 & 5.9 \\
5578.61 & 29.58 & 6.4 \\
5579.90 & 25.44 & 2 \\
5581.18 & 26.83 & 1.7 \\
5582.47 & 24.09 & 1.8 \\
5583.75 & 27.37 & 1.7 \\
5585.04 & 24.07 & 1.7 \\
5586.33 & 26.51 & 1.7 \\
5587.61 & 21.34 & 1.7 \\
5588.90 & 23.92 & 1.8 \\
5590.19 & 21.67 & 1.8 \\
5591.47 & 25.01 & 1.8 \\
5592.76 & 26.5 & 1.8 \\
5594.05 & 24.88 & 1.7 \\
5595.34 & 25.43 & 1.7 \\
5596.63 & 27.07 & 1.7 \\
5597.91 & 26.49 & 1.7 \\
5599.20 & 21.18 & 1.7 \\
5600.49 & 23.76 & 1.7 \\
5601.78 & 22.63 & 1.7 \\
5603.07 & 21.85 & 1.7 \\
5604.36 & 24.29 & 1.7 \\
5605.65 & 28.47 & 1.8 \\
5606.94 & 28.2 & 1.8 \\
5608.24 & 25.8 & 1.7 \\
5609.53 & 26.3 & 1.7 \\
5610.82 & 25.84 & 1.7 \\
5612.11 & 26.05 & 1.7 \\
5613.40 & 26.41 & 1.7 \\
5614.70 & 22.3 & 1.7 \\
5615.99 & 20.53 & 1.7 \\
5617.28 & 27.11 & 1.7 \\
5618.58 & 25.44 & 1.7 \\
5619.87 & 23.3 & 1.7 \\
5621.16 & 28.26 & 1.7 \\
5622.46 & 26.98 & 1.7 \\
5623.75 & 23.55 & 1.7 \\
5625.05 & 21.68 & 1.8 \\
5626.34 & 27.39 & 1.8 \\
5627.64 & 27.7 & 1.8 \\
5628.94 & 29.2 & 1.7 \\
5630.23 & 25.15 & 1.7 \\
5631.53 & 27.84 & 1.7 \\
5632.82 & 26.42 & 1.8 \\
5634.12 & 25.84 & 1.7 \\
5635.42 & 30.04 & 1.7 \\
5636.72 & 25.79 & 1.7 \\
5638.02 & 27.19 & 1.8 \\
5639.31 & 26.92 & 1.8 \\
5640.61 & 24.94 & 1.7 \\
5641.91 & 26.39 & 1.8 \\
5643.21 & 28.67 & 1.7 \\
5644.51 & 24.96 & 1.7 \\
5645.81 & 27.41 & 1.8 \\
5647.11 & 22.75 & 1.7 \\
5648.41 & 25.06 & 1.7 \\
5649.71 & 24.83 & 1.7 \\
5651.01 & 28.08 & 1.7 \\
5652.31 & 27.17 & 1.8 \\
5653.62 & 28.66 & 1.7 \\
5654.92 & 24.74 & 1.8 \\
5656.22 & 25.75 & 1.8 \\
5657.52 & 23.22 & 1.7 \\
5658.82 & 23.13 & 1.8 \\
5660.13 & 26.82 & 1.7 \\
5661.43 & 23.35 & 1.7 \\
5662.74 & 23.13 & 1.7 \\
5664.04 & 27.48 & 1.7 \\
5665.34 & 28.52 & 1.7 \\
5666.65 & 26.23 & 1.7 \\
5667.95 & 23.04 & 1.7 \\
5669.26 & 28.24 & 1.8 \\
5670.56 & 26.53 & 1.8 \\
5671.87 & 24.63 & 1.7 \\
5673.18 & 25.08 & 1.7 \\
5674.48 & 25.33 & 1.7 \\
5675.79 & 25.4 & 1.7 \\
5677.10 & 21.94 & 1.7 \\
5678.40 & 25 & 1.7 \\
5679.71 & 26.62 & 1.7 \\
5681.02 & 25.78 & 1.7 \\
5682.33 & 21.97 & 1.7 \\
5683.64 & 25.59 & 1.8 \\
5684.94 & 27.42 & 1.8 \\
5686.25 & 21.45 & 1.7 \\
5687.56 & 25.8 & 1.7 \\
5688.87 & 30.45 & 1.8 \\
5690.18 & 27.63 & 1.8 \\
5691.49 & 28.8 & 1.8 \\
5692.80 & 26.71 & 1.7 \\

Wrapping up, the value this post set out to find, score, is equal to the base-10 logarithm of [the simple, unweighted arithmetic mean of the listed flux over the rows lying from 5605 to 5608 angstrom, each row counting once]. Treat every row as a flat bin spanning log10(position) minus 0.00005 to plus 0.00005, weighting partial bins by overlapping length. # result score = 1.45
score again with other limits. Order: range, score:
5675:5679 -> 1.38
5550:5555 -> 1.43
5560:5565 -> 1.43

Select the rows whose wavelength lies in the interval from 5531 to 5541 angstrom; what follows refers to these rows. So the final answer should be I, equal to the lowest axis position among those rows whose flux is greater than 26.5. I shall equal 5531.29 angstrom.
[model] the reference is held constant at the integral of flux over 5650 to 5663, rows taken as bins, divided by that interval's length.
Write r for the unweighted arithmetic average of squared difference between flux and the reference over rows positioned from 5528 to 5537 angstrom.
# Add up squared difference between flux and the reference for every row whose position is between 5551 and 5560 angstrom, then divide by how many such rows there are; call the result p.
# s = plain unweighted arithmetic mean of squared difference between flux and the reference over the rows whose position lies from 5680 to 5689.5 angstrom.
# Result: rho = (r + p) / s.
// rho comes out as 1.2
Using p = 4.0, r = 5.5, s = 8.2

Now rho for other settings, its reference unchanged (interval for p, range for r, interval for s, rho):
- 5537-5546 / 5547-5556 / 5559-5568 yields 5.8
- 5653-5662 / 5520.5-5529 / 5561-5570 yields 3.3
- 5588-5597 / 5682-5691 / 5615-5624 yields 1.8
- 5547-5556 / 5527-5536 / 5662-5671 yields 2.0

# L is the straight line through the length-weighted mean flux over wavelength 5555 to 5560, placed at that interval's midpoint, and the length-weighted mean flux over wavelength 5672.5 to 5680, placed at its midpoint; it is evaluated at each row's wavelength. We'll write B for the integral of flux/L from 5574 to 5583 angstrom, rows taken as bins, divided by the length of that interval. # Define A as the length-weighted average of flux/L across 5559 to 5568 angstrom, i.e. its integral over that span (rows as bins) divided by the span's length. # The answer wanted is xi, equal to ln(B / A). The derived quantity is 0.05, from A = 0.974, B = 1.02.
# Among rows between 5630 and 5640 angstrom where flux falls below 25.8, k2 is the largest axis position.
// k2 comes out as 5636.72 angstrom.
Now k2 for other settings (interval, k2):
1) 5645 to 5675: 5674.48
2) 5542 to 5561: 5560.66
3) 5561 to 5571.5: 5570.91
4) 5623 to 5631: 5630.23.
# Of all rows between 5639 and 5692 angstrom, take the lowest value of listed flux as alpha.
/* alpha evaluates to 21.45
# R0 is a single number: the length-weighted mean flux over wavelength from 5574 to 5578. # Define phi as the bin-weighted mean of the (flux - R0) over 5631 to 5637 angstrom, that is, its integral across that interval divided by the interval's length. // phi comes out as 0.2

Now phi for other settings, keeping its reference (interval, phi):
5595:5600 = -2.1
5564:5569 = -1.2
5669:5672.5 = -0.8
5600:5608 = -2.1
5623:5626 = -3.8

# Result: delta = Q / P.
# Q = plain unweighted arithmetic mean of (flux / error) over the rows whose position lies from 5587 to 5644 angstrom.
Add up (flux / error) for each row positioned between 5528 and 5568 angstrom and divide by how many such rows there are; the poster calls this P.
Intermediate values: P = 15.0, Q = 14.7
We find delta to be 0.983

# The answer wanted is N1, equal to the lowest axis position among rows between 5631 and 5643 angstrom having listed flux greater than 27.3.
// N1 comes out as 5631.53 angstrom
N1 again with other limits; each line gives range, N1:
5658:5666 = 5664.04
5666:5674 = 5669.26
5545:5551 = 5549.15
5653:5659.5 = 5653.62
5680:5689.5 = 5684.94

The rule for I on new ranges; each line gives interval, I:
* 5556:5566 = 5556.82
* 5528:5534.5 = 5531.29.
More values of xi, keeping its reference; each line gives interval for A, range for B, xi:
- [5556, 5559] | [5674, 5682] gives -0.02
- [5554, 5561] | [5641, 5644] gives 0.09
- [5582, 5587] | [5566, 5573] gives -0.05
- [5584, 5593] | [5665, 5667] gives 0.16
